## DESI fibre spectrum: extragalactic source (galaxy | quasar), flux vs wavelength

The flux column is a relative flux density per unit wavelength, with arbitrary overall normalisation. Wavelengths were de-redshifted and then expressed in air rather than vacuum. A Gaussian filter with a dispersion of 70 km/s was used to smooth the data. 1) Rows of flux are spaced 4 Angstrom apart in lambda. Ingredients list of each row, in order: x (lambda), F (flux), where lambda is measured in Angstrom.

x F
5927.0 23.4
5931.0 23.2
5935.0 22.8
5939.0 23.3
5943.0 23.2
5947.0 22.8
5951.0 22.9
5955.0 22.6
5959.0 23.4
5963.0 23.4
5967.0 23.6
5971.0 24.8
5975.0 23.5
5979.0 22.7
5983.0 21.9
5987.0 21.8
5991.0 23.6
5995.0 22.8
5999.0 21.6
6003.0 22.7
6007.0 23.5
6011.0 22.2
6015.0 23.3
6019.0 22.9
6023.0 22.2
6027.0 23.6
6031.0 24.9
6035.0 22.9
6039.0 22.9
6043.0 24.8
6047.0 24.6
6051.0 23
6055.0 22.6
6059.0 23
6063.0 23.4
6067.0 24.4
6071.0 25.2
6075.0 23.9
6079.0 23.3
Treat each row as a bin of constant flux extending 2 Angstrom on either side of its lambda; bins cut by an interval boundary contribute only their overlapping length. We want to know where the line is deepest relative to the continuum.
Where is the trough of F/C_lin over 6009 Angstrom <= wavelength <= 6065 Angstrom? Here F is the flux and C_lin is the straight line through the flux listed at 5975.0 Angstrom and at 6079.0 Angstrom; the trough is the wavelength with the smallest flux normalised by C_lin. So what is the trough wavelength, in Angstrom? 6011.0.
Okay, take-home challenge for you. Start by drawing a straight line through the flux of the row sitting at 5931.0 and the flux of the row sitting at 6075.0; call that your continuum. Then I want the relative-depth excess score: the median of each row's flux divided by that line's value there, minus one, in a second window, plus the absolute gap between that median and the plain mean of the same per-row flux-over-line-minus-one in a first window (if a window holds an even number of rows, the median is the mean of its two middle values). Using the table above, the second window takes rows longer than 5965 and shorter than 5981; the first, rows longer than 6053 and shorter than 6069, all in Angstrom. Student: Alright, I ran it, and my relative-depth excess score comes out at 0.034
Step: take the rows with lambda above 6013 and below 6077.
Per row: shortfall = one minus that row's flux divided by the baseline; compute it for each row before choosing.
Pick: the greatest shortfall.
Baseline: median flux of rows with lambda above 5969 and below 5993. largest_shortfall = 0.039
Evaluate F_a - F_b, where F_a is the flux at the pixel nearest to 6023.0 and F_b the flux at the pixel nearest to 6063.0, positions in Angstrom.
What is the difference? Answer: -1.2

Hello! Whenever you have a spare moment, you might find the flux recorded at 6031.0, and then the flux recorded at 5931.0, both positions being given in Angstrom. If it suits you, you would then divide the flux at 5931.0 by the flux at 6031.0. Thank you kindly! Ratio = 0.93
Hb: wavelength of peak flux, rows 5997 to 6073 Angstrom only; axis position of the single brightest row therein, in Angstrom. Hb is 6071.0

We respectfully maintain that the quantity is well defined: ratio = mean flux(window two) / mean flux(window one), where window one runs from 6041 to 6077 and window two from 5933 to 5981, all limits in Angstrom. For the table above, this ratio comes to 0.974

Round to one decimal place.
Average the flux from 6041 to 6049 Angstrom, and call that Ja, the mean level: 24.7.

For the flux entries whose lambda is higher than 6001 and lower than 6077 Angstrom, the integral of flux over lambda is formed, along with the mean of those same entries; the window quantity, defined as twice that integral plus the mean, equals 3591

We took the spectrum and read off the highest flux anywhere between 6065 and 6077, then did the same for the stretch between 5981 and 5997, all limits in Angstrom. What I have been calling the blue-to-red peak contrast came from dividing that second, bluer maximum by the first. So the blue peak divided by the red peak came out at 0.94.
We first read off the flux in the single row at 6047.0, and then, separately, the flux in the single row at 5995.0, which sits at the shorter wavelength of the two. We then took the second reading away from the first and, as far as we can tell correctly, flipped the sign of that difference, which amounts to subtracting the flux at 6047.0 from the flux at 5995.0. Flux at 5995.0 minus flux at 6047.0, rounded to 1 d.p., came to -1.8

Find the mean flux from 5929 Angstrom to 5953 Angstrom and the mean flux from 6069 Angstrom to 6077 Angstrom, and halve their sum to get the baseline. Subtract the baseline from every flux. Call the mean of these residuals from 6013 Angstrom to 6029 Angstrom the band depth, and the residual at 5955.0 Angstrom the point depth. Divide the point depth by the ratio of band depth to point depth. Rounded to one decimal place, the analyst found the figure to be -1.8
